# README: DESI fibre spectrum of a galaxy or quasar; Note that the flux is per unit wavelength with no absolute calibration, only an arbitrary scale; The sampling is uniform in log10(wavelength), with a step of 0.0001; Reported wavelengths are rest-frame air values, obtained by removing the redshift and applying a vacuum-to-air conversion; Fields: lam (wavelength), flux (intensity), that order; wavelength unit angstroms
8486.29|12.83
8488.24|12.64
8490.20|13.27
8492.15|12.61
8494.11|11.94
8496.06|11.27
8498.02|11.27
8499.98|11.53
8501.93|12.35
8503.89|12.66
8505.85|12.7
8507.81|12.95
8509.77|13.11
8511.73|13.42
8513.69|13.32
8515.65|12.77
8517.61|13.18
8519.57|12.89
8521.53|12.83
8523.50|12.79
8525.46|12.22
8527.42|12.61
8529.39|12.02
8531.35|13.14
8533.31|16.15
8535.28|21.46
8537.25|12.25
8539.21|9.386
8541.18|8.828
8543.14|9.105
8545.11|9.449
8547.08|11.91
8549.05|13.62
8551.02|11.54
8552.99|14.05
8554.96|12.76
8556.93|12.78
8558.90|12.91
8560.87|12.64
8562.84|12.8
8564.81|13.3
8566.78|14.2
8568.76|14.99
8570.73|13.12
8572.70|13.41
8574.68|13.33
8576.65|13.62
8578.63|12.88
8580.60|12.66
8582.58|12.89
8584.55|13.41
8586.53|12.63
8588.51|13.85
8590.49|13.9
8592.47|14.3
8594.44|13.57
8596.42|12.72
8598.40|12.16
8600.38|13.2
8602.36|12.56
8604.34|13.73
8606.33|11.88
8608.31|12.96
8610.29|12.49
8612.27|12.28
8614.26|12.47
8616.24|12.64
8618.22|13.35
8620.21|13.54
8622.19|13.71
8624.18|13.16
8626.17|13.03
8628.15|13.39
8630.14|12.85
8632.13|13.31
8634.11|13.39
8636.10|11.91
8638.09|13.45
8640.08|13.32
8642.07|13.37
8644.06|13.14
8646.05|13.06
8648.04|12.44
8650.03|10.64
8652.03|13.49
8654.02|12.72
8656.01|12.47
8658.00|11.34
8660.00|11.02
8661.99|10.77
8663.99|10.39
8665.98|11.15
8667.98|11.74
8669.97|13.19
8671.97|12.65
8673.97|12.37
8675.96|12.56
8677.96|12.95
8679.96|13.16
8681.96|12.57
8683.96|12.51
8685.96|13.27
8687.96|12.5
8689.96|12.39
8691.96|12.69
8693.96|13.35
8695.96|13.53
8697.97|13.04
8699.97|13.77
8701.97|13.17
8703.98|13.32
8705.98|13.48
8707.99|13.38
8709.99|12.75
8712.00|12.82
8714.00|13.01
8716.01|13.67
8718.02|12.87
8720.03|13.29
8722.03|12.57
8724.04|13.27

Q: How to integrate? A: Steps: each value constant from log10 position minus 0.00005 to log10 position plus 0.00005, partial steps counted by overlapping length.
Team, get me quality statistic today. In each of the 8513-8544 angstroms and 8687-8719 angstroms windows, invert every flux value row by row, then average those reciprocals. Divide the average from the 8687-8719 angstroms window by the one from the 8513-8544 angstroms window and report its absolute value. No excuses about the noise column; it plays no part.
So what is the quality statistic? 0.94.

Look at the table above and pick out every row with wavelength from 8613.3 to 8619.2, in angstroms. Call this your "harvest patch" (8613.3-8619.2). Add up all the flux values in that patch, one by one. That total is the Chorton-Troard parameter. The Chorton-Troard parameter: 38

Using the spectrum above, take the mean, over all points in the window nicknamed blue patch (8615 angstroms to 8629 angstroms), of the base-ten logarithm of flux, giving 1.12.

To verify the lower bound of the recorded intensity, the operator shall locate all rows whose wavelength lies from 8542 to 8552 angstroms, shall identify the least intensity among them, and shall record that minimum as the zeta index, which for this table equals 9.105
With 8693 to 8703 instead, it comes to 13.04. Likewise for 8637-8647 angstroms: 13.06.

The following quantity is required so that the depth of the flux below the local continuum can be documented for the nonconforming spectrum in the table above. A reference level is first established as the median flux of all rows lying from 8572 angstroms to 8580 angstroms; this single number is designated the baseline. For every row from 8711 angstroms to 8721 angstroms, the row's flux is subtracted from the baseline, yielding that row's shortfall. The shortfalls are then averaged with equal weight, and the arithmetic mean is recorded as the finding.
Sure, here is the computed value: 0.24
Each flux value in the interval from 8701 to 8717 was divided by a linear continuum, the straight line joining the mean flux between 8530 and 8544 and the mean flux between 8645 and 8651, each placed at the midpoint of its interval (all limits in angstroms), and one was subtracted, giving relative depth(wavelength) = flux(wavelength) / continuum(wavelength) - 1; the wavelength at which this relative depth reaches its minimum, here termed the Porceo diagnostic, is 8709.99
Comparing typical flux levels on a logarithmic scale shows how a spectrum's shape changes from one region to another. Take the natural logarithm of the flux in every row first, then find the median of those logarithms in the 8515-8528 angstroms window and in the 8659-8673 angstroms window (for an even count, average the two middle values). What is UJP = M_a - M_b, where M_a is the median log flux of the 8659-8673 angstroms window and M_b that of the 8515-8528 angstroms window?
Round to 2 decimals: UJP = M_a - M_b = -0.14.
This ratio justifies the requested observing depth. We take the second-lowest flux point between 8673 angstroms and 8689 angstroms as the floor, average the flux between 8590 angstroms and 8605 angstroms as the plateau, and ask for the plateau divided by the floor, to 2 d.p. 1.06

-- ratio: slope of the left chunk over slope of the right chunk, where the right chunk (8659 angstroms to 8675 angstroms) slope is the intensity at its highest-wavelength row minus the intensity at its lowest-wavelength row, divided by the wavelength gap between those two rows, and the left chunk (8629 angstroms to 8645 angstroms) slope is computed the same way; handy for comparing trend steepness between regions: 0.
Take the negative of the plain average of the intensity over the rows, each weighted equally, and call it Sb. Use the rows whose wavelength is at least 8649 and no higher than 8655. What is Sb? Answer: -12.3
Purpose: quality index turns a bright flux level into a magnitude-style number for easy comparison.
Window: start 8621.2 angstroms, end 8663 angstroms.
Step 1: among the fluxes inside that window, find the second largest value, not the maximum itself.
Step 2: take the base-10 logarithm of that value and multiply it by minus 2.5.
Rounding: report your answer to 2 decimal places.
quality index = -2.83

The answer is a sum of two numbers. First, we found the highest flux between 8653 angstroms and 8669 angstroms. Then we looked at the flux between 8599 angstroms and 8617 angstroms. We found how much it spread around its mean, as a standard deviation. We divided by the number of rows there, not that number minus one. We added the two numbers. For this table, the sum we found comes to 13.2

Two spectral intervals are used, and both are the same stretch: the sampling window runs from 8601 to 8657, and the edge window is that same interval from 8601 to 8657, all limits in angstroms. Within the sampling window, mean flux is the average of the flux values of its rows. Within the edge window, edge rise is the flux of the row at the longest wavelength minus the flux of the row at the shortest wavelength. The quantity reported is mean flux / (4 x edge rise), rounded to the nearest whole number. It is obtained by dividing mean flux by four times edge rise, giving -36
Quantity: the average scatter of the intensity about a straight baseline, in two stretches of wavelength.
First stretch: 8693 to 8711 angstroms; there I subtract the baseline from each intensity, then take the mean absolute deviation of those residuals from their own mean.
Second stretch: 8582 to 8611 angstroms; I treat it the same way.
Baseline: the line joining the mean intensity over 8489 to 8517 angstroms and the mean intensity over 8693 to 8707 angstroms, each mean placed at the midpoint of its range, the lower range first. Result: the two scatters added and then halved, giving 0.41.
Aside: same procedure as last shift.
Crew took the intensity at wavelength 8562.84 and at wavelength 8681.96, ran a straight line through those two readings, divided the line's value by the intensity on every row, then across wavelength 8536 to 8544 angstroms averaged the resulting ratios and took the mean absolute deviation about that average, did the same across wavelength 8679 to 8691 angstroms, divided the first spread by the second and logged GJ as 6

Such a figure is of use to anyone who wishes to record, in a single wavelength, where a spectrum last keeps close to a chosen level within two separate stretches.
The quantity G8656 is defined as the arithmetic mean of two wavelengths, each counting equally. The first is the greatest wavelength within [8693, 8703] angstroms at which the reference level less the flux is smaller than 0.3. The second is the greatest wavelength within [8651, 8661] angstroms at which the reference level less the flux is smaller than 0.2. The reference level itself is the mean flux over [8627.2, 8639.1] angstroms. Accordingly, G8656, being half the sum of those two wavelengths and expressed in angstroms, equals 8677.0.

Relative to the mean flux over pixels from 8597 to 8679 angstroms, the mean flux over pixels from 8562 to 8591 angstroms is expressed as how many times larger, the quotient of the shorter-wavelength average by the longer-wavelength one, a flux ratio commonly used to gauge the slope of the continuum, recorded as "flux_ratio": 1.064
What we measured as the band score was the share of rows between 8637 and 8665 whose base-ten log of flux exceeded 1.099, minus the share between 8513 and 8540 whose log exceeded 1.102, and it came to -0.14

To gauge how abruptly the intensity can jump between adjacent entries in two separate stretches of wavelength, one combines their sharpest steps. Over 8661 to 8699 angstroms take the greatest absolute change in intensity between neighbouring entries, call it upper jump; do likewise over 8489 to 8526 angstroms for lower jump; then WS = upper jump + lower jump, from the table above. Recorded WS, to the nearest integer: 2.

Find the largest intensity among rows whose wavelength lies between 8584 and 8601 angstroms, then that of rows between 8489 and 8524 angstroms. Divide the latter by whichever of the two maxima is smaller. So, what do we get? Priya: 1.00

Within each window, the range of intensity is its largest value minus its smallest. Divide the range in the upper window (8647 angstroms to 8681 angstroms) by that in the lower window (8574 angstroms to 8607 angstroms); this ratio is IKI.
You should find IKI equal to 1.3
